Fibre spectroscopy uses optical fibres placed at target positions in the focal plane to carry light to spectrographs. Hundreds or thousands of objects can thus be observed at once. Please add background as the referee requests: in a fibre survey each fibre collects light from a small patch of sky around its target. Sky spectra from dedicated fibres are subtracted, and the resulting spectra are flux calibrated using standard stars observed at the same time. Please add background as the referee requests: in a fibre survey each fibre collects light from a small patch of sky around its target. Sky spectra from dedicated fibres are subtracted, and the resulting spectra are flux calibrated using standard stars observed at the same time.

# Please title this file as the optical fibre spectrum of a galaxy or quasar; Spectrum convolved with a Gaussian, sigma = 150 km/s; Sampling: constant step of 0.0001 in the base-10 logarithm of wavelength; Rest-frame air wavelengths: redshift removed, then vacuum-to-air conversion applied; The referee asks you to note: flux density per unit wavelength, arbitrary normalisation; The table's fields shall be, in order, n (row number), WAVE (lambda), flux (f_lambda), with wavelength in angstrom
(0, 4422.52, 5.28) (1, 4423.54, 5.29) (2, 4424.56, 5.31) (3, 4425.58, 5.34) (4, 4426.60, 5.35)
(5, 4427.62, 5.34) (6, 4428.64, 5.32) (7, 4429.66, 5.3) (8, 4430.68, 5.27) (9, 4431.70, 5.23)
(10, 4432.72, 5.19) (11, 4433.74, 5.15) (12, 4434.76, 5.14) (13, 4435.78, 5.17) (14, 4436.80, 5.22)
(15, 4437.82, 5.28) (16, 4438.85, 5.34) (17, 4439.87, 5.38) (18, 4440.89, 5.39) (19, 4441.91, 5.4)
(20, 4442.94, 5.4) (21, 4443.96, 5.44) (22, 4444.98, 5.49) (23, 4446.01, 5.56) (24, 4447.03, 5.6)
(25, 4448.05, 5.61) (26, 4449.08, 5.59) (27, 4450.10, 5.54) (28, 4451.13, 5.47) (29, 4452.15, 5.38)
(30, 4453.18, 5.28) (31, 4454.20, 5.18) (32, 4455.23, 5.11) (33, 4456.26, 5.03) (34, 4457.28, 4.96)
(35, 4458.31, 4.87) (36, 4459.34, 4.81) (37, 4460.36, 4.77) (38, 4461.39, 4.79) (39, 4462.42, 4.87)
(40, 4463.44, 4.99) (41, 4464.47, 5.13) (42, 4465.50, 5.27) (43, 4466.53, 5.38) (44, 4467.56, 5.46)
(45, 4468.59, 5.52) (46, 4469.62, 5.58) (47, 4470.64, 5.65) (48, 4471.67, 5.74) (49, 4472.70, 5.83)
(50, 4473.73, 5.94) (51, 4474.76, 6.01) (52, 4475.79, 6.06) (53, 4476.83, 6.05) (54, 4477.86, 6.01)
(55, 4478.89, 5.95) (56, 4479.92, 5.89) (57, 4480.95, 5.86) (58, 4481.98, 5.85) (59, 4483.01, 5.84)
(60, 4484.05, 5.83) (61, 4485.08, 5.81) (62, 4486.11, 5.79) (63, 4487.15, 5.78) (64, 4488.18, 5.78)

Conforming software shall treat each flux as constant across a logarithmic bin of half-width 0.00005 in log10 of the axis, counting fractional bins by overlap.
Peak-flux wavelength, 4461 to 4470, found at 4469.62 angstrom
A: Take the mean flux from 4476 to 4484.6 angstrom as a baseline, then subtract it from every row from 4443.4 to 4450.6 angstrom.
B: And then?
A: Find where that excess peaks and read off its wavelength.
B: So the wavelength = 4448.05 angstrom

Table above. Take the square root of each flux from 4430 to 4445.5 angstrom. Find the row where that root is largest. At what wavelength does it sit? 4444.98 angstrom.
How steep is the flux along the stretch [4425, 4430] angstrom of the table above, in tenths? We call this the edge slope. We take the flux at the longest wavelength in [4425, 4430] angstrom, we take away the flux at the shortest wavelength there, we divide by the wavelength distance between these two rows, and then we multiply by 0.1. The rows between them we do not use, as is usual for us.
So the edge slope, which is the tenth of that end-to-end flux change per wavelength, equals -0.001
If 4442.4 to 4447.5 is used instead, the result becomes 0.005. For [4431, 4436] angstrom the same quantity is -0.001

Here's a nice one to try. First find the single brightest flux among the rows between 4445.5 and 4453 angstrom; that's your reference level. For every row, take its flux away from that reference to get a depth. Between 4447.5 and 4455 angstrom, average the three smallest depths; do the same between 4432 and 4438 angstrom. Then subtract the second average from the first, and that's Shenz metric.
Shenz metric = -0.35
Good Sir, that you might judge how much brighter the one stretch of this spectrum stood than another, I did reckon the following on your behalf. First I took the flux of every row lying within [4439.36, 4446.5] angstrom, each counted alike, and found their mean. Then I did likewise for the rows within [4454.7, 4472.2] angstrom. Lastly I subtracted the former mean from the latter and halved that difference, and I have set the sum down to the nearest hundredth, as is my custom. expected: -0.13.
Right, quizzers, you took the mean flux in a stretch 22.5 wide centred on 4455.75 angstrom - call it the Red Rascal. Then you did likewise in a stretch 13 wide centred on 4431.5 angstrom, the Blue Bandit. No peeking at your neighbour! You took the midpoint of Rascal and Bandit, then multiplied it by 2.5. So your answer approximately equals 13.08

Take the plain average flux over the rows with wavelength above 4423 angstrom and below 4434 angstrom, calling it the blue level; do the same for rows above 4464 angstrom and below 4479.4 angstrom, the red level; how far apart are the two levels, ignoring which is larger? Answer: 0.42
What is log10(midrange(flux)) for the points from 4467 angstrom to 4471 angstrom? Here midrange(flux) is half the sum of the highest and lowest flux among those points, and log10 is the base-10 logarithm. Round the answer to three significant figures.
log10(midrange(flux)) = 0.745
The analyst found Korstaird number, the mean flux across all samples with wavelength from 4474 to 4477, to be 6.0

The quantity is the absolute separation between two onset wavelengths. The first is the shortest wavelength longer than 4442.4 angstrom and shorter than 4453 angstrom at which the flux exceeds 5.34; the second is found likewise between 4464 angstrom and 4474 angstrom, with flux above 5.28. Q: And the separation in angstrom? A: 23.6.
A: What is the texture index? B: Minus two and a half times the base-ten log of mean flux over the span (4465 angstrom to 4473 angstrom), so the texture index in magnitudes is -1.86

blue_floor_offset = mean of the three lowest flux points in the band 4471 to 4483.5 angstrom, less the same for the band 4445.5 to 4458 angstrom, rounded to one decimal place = 0.8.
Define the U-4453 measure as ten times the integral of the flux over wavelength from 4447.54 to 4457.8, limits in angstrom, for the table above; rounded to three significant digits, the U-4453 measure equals 545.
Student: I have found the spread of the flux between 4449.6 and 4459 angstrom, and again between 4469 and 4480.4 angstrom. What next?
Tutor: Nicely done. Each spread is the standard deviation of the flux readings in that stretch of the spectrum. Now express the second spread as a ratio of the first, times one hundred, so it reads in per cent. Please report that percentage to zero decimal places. 71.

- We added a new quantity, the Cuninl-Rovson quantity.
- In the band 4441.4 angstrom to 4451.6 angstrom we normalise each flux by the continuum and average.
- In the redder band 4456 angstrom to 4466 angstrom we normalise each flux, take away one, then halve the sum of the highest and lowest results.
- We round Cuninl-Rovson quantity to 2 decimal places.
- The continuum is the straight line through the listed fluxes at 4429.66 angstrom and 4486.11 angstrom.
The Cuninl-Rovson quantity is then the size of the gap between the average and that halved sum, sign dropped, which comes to 1.11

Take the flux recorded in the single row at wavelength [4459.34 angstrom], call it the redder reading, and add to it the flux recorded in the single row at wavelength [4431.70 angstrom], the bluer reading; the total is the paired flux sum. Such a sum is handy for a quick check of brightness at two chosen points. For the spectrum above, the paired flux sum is 10.0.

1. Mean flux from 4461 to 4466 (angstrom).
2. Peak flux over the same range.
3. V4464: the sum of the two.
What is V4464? 10.3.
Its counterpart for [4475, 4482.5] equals 12.0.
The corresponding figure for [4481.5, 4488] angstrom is 11.7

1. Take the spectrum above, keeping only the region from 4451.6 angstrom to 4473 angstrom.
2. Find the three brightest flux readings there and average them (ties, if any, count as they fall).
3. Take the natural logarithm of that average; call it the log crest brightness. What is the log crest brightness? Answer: 1.75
